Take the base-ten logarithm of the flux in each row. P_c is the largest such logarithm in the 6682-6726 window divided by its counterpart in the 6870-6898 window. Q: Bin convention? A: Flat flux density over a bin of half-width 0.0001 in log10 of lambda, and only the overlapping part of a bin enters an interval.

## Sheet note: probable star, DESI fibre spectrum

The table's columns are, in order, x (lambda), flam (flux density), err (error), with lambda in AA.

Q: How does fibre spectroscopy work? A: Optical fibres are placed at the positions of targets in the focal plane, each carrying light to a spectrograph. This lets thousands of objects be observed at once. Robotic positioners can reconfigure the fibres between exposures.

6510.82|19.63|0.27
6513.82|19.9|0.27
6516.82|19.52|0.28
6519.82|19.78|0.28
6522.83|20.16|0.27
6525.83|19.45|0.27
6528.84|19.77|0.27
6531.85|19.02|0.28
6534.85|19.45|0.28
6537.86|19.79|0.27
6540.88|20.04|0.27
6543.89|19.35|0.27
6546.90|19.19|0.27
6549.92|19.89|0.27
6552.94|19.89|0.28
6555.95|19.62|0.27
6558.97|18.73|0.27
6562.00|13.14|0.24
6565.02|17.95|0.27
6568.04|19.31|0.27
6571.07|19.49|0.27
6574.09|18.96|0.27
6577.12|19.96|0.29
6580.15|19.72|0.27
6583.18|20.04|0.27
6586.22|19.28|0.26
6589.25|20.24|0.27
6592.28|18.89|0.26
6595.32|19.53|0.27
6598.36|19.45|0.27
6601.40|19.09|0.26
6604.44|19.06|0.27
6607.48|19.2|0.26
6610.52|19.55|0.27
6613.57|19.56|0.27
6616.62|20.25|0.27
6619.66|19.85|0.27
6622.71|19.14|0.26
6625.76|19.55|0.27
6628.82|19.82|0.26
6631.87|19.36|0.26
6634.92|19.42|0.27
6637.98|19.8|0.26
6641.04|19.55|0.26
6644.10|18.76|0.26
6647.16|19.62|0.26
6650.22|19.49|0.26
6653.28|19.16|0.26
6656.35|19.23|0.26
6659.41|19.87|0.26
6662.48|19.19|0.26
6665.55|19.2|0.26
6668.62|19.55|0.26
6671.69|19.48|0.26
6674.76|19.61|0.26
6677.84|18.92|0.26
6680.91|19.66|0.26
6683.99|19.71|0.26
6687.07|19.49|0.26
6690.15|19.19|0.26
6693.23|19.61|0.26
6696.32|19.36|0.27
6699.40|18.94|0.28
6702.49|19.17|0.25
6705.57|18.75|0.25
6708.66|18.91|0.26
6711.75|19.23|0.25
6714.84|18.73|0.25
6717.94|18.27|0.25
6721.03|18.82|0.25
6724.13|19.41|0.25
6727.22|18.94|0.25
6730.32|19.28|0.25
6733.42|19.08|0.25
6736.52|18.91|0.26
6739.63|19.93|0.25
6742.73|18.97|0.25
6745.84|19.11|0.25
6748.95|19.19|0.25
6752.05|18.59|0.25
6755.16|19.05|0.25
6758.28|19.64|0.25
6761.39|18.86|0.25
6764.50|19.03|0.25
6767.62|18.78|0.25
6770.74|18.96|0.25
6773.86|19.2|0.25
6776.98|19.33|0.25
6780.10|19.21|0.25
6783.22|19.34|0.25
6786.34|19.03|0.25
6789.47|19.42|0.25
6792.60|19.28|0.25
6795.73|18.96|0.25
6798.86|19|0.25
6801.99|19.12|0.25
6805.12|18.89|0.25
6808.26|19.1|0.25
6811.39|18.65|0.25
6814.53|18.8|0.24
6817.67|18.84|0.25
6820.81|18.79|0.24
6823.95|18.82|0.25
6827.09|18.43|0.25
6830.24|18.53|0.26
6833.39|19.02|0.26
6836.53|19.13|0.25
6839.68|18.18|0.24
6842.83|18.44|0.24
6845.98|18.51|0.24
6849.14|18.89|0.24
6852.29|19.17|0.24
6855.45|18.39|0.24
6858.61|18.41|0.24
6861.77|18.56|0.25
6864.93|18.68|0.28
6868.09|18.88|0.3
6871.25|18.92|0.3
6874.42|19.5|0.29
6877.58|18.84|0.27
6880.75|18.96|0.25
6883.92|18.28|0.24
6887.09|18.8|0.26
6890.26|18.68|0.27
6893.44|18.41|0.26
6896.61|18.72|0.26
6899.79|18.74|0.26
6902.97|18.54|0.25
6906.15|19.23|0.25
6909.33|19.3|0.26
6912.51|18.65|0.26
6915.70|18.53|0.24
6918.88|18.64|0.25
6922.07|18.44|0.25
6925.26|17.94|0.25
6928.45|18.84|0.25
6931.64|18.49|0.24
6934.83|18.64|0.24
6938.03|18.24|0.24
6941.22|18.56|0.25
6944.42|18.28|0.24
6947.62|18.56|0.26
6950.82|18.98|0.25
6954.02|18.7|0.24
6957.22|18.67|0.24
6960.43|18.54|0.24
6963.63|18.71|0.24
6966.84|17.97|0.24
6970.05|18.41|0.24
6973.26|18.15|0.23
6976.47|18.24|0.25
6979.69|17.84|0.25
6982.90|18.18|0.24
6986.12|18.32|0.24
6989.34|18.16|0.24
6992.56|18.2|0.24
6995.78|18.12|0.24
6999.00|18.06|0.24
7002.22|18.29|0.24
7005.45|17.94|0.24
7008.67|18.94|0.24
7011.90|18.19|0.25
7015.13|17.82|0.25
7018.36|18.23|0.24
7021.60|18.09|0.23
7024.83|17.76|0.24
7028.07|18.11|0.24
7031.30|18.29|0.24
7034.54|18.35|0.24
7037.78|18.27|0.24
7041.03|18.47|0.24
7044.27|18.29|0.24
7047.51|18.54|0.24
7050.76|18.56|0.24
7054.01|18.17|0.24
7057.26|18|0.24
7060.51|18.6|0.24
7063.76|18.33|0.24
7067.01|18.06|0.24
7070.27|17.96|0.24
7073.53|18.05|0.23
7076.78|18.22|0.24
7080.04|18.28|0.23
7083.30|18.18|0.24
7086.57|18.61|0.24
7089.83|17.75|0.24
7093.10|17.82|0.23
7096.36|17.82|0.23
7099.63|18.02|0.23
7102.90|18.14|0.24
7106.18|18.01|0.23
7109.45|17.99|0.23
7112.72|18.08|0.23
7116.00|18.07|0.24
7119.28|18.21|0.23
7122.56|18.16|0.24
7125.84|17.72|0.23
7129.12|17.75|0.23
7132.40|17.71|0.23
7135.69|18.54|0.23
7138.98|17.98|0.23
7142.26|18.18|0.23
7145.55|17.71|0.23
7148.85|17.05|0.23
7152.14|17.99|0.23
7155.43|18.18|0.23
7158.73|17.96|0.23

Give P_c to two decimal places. 1.00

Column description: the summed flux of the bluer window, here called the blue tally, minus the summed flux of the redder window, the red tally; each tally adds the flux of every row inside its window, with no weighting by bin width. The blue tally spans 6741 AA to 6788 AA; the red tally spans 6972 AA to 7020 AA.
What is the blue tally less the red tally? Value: 14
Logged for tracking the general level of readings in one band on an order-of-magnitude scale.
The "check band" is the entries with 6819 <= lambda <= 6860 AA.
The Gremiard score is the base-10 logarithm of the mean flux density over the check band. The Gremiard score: 1.27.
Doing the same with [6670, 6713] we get 1.29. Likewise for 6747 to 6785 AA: 1.28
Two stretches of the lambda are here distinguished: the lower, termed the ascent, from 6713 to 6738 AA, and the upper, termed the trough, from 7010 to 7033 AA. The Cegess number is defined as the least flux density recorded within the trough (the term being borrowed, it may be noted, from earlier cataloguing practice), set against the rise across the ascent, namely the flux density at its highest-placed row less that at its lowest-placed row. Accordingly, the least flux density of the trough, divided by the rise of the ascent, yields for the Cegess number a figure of 99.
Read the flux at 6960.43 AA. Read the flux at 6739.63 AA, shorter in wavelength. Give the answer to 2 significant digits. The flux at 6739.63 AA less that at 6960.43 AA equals 1.4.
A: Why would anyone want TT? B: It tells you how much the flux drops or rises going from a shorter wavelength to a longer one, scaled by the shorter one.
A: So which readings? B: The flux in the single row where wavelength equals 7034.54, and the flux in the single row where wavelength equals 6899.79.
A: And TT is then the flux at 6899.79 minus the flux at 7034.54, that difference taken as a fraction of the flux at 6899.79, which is 0.021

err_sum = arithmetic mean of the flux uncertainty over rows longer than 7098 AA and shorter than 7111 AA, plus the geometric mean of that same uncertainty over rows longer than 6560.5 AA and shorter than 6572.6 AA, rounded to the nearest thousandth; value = 0.495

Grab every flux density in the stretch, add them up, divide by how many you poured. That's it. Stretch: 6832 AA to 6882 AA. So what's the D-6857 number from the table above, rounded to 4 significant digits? 18.78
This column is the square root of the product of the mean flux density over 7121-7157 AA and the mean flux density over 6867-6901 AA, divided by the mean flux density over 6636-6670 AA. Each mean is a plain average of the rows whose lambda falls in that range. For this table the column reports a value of 0.95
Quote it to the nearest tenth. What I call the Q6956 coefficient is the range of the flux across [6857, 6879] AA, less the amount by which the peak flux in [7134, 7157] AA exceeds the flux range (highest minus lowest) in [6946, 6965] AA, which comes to -17.0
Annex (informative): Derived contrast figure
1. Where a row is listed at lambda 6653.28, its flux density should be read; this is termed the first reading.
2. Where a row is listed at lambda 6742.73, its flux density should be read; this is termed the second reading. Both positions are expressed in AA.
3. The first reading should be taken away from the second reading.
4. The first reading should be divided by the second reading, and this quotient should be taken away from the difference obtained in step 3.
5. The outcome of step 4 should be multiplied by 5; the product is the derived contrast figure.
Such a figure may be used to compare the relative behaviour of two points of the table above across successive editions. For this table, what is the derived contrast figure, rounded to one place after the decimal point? -6.0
